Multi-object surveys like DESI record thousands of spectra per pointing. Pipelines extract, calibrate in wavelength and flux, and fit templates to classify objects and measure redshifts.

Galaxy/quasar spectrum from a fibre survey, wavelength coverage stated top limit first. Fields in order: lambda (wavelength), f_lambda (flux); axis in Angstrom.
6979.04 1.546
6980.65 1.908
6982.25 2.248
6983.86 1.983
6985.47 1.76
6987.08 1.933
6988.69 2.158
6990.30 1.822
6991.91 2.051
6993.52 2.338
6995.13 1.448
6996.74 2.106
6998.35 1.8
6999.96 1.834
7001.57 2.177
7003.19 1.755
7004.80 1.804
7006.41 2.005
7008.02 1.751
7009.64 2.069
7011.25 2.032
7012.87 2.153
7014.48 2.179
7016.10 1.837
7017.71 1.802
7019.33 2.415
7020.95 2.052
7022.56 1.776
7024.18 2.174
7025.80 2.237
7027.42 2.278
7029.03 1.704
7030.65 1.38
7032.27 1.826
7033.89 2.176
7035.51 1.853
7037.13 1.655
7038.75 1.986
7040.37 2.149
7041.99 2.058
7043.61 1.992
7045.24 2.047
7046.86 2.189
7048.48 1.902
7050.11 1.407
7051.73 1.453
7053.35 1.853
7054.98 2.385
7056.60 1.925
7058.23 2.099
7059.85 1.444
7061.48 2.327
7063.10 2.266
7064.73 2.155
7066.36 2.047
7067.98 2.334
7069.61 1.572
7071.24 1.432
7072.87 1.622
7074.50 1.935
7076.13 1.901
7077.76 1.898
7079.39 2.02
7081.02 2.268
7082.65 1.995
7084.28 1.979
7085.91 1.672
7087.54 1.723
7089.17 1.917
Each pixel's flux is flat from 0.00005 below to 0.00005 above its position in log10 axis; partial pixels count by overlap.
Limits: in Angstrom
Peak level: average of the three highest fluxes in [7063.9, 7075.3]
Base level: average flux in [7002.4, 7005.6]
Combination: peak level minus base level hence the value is 0.40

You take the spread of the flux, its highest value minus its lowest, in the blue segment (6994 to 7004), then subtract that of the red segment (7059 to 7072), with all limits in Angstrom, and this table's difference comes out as -0.2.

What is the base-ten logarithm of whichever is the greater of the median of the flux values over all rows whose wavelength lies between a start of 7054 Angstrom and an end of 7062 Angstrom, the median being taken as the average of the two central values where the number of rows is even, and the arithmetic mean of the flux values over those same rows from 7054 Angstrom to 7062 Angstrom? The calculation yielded 0.322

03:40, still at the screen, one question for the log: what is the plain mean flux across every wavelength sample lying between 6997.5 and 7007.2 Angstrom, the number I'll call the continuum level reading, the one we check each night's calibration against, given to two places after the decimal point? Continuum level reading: 1.90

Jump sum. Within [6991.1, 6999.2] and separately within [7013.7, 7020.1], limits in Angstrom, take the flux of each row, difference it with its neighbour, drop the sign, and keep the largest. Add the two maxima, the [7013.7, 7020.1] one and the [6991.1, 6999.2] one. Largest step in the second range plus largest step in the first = 1.5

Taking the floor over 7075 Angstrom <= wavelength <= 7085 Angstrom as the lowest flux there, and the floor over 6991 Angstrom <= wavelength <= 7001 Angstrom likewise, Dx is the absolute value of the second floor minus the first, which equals 0.45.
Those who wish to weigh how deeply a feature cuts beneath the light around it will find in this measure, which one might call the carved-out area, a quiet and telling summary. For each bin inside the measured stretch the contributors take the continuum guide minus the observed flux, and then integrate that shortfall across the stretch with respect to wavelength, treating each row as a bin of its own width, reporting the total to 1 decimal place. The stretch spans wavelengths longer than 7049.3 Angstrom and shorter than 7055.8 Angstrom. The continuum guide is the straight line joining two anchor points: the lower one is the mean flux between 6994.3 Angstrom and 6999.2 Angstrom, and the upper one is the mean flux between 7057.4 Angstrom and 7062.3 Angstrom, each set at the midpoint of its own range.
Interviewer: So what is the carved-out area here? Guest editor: 1.1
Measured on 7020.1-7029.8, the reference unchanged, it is -1.7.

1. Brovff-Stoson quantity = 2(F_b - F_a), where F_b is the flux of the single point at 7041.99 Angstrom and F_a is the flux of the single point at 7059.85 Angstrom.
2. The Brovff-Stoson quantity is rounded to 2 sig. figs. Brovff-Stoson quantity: 1.2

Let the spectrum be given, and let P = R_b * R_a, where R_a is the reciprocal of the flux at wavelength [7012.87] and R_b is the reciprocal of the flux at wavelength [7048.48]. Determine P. 0.24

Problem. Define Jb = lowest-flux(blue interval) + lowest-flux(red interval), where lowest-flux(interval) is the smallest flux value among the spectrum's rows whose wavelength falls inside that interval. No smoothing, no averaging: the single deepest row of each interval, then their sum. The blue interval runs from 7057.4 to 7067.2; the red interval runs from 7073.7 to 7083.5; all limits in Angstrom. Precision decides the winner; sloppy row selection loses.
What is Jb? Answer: 3.3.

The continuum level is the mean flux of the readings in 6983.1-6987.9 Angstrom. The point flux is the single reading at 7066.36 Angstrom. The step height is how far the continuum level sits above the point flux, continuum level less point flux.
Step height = -0.16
